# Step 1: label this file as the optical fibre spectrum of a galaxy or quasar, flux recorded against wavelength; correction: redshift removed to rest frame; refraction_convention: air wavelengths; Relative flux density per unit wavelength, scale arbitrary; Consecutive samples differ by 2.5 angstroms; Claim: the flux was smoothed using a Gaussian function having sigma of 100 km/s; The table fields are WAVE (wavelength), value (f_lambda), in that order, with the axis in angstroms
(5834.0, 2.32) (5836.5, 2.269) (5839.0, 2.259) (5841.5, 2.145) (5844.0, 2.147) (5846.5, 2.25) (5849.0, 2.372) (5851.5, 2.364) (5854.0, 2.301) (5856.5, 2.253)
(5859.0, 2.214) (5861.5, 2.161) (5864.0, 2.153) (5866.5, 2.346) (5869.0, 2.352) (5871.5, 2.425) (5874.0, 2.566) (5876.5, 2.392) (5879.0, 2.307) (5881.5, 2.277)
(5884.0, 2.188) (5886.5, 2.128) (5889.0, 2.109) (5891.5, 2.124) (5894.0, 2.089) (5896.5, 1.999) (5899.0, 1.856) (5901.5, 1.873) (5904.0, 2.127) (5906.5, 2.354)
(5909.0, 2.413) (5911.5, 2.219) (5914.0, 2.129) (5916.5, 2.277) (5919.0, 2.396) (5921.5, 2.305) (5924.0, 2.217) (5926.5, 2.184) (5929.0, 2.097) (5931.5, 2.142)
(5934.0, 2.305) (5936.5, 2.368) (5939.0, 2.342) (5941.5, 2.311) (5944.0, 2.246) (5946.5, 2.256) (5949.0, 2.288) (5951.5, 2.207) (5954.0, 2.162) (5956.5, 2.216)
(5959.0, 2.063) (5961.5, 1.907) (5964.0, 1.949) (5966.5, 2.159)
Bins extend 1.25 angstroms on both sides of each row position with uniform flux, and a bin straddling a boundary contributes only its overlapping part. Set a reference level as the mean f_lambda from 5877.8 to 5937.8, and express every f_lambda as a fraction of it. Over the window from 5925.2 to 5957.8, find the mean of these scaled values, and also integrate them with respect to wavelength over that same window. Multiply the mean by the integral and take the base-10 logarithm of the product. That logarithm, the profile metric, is 1.53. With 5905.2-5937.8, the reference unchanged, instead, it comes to 1.54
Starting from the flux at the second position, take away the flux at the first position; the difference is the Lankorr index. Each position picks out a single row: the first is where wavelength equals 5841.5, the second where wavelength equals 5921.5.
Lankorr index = 0.2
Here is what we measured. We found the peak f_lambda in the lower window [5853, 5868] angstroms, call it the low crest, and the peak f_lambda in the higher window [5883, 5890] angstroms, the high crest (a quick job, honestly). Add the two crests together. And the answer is 4.53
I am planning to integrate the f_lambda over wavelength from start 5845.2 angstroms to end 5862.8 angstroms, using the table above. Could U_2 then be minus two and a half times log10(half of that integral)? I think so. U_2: -3.25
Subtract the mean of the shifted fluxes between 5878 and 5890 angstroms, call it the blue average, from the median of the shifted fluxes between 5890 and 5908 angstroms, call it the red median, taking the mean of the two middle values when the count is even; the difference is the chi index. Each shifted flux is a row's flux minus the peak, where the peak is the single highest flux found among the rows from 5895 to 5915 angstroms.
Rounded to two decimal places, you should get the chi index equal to -0.11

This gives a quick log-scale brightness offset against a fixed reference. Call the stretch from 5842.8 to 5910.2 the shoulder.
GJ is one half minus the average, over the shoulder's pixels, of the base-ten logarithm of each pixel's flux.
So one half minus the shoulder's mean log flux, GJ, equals 0.153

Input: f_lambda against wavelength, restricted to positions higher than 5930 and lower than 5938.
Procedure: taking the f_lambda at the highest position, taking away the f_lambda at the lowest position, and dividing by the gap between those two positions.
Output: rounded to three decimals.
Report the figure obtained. 0.045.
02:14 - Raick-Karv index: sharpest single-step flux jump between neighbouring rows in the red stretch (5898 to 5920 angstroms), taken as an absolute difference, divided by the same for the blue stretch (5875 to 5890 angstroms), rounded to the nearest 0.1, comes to 2.9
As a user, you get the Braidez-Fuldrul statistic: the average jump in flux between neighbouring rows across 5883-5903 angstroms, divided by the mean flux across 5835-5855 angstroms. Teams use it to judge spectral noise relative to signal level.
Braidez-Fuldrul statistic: 0.024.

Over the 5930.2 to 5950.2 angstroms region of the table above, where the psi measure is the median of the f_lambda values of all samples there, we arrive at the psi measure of 2.30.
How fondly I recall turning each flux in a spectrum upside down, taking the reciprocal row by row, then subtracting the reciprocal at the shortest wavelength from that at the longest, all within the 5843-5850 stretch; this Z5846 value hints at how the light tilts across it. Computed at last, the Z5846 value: -0.044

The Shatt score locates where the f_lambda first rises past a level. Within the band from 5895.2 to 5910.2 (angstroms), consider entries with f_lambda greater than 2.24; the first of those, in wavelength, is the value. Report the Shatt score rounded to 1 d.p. 5906.5 angstroms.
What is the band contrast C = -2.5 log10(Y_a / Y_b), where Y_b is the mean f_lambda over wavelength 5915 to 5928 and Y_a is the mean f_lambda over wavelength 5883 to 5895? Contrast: 0.07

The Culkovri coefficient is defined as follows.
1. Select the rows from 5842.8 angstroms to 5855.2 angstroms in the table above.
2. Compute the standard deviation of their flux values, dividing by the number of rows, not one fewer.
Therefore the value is 0.083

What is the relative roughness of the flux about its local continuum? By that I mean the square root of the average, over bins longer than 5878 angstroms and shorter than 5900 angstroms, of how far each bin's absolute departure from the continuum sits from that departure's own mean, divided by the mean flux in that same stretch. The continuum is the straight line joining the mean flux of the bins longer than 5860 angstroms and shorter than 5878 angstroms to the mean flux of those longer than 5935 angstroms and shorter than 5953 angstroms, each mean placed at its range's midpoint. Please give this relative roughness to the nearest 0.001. 0.142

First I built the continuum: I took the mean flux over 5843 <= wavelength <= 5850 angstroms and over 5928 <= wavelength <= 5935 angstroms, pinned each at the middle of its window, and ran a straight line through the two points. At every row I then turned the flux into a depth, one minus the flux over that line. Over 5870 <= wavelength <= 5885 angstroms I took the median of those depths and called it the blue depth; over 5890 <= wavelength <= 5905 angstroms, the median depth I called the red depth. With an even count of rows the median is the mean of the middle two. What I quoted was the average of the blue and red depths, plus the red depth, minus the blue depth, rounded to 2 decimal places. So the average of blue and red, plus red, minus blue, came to 0.14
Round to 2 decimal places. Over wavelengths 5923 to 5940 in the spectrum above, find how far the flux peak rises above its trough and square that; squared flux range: 0.07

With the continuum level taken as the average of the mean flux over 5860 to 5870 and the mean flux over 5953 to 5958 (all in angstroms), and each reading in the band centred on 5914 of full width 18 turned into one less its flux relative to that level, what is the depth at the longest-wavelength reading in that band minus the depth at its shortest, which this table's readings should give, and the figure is 0.02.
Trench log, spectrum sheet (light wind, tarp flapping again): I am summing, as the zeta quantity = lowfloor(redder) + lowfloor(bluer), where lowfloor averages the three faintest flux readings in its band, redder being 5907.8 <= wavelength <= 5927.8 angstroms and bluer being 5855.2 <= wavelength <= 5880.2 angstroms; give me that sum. 4.35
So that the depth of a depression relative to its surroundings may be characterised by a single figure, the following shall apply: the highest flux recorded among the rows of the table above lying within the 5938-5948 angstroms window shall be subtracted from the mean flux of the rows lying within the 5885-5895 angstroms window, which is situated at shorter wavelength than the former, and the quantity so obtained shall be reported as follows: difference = -0.23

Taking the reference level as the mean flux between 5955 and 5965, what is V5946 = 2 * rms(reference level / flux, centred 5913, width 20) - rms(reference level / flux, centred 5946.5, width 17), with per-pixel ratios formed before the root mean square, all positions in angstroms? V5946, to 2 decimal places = 0.89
